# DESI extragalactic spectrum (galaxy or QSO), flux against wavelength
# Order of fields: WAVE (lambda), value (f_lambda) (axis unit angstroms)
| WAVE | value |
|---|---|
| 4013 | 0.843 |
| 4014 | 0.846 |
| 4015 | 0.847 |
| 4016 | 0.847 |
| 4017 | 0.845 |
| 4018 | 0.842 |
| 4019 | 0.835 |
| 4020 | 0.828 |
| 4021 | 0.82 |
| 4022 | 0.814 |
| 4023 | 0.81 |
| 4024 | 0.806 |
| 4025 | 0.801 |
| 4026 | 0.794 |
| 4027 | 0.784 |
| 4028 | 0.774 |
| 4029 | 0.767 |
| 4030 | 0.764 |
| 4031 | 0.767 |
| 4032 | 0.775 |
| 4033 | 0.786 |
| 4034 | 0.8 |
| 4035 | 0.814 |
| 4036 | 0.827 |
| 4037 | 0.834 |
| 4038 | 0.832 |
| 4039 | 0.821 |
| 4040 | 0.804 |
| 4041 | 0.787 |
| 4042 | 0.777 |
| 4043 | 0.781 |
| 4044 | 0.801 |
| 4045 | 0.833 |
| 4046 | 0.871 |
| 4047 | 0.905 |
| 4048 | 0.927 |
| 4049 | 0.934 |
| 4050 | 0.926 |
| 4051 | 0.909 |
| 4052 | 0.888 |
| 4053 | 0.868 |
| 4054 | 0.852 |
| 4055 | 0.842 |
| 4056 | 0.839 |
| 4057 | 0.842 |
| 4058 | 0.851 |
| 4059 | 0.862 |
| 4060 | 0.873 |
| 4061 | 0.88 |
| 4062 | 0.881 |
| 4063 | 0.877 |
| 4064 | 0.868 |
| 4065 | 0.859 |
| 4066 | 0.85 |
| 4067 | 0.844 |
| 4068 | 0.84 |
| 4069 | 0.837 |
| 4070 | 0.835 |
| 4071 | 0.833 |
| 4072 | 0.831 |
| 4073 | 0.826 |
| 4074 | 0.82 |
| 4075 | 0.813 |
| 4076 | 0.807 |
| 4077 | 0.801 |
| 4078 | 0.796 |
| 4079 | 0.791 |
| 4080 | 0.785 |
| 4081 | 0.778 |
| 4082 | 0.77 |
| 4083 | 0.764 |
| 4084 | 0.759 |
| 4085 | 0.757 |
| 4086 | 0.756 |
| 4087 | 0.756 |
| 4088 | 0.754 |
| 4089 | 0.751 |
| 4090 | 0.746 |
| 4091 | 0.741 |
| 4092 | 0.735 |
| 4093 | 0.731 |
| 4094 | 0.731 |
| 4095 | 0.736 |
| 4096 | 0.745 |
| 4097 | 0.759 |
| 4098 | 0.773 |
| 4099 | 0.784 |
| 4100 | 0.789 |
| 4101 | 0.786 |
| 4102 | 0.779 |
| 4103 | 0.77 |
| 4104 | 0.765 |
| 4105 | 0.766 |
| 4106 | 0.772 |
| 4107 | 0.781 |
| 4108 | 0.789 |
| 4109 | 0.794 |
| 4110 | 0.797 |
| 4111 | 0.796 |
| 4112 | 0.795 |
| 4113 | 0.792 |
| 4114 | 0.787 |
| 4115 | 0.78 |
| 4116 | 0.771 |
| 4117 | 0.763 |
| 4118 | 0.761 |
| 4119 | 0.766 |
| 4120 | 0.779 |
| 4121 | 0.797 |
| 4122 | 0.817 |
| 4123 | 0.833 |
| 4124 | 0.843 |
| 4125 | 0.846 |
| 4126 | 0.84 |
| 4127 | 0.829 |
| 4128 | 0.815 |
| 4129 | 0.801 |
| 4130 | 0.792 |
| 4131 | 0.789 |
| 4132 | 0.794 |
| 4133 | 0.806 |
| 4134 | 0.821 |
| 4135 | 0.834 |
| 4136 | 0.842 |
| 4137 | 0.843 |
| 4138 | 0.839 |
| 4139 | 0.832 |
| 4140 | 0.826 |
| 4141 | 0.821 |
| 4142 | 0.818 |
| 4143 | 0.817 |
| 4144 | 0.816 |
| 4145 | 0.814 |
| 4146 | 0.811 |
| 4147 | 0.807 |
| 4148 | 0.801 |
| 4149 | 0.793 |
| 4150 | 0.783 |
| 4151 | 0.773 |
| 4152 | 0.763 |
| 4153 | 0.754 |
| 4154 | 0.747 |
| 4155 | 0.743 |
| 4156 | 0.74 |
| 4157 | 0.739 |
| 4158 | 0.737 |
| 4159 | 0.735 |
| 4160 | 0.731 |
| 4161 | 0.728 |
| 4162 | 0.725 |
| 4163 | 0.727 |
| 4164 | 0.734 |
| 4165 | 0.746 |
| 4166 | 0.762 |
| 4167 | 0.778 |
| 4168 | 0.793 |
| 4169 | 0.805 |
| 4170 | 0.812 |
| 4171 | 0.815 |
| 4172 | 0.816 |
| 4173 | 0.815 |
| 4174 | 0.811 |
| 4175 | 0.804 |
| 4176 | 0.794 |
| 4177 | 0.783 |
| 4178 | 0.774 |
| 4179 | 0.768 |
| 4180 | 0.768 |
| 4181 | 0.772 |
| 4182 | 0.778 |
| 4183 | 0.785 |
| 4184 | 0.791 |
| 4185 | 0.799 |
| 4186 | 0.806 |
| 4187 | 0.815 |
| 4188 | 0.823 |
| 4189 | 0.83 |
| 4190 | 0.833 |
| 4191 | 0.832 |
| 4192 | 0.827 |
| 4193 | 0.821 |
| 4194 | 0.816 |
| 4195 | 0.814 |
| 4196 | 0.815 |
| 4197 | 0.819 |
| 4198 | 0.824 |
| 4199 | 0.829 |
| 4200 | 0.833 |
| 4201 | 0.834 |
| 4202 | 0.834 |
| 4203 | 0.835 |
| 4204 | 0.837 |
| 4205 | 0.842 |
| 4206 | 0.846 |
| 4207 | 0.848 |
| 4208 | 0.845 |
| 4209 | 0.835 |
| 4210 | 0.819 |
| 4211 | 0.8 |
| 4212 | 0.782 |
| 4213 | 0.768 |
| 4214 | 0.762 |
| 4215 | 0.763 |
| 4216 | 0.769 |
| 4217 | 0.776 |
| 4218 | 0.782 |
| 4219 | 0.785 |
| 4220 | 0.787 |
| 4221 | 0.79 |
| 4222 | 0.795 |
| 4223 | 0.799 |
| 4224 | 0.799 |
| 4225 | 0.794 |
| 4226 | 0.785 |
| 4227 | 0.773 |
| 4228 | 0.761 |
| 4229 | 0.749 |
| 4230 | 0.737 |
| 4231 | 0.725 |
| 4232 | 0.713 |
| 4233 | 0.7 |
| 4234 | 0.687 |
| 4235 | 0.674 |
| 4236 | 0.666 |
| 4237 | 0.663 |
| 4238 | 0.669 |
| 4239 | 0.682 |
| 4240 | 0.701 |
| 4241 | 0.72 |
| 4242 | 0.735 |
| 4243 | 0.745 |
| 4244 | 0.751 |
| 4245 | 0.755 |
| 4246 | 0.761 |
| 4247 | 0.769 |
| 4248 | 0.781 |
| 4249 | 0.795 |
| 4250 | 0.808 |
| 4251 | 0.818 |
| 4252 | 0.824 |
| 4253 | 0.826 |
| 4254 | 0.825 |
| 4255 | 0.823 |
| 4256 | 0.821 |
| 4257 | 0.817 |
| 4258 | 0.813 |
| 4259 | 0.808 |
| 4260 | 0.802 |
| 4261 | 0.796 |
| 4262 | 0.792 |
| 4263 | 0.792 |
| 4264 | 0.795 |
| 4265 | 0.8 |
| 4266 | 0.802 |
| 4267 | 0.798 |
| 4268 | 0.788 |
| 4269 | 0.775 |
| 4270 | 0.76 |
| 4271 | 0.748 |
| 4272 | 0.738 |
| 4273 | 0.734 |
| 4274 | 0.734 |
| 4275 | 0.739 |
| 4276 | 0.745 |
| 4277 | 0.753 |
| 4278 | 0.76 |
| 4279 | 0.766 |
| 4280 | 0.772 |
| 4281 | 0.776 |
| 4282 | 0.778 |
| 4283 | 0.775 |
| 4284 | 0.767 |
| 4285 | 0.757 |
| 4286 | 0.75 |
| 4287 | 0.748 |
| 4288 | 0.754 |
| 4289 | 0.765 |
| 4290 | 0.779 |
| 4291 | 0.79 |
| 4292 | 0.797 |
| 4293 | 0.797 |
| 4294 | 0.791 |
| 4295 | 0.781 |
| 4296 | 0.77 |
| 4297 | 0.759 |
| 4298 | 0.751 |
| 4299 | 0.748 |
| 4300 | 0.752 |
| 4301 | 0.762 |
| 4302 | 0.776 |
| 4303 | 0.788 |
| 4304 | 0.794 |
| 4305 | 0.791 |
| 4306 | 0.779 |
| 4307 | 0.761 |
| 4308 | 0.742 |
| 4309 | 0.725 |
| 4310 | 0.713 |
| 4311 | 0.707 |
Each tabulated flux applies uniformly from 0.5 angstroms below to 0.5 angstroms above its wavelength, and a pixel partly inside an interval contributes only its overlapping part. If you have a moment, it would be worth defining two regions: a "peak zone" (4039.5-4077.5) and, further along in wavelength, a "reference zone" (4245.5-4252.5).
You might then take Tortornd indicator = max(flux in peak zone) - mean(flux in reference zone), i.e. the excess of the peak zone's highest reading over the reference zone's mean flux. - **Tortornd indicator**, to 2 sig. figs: 0.14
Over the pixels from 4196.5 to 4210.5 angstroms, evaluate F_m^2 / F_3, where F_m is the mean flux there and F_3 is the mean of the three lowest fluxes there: 0.85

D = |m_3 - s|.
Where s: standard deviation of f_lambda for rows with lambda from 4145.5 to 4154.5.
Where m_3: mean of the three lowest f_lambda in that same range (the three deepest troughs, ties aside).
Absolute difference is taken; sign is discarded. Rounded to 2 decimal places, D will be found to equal 0.73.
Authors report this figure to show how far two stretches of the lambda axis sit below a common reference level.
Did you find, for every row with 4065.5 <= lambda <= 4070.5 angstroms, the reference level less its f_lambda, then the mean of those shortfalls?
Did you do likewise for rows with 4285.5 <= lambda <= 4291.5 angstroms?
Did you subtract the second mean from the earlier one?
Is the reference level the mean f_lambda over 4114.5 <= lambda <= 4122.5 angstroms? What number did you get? -0.077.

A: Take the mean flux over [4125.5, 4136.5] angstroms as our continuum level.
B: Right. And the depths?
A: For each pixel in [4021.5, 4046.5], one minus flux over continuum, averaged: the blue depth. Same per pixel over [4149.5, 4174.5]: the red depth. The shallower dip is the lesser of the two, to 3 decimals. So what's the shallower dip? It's 0.017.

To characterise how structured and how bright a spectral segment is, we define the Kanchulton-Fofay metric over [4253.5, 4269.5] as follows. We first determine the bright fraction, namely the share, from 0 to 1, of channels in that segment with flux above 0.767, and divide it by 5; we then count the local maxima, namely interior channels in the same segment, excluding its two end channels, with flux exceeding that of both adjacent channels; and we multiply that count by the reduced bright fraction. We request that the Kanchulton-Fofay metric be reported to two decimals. 0.20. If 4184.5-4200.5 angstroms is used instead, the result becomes 0.20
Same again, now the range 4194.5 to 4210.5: 0.20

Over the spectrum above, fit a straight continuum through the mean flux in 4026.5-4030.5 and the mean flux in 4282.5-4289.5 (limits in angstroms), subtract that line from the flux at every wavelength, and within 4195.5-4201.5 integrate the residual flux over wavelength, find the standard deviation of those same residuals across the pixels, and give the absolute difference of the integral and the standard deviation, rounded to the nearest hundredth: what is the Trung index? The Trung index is 0.36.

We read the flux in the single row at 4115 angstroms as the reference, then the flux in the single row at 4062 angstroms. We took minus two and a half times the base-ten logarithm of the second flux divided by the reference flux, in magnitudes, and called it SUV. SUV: -0.13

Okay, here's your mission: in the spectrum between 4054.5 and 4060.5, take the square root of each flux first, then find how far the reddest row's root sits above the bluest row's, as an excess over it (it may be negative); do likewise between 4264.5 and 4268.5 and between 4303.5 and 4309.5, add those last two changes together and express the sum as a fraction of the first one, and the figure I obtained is -2.8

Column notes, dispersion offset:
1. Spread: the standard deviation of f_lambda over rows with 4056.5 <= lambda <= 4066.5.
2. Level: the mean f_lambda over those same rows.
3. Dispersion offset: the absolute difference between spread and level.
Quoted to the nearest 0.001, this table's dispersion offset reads 0.851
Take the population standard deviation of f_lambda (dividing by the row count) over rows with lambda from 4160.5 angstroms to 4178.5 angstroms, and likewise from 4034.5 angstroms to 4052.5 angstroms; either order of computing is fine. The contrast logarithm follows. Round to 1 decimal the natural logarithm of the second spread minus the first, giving -3.9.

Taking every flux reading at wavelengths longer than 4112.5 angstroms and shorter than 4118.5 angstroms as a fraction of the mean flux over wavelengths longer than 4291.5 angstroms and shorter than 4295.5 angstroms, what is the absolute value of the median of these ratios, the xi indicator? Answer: 0.98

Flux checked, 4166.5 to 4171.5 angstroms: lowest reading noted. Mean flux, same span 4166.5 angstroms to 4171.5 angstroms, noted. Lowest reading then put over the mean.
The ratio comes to 0.972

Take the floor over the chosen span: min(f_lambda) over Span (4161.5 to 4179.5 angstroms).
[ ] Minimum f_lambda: 0.725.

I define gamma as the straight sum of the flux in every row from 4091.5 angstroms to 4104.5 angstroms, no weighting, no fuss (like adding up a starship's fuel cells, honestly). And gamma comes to 9.9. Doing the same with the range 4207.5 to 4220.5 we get 10.3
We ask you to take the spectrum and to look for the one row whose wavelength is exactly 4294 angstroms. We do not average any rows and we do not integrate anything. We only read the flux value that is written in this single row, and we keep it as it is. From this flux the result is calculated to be 0.791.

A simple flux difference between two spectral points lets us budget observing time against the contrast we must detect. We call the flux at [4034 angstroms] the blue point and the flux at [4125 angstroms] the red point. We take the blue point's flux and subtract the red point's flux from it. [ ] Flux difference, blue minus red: -0.046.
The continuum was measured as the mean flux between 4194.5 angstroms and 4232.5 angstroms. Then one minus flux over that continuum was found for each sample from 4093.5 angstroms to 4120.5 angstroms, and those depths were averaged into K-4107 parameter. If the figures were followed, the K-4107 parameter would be 0.029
